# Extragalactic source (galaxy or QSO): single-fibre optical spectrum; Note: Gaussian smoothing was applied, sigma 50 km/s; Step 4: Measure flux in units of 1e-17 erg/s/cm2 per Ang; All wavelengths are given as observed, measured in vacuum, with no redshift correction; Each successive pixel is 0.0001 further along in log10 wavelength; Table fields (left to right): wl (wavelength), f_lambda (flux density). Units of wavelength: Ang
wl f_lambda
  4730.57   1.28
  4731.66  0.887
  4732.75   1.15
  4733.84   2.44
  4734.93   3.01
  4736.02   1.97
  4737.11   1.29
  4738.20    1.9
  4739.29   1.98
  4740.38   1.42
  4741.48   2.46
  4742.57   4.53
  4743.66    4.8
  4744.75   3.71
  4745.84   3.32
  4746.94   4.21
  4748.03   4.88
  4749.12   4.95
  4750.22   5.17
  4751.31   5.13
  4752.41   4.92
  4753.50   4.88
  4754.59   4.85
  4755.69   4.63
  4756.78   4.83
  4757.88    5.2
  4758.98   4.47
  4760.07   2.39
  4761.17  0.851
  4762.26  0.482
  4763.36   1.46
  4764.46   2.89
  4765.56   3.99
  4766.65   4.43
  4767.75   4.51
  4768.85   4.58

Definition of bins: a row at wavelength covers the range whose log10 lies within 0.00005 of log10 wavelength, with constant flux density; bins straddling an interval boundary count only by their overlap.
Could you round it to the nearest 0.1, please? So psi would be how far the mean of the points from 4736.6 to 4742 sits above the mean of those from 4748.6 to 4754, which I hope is -3.2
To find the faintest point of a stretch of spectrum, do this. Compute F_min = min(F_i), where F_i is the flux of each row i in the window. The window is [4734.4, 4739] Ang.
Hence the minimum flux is 1.29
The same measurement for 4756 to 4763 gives 0.482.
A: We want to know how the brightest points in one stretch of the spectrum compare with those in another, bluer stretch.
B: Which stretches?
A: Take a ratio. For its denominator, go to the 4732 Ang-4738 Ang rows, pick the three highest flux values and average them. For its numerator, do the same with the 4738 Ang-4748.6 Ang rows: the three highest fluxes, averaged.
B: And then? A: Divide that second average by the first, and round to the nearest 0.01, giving 1.92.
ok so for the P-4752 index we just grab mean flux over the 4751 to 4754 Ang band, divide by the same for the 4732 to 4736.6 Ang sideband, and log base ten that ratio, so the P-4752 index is 0.4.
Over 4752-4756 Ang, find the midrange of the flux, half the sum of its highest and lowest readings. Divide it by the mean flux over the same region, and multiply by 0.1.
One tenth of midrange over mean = 0.099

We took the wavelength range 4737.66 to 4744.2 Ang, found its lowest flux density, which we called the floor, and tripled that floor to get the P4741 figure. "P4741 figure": 4.3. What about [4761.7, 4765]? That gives 1.4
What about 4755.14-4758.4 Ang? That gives 13.9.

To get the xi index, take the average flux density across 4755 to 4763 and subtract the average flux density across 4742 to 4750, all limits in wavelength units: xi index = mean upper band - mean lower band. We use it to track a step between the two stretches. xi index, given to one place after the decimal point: -1.1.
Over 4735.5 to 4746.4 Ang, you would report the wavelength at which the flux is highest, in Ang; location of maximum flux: 4743.66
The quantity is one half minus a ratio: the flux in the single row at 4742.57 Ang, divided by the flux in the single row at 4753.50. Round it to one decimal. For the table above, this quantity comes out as -0.4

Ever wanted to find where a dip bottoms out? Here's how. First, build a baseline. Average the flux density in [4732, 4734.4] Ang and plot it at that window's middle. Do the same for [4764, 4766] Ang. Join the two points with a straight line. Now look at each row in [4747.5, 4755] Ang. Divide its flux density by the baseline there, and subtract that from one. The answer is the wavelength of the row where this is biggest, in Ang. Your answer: 4754.59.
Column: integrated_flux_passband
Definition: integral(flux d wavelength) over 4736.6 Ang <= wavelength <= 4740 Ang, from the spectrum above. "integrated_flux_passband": 6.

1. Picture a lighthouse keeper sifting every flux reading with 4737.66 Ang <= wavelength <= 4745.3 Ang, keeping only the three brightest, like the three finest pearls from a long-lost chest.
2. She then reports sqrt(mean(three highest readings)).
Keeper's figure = 2.08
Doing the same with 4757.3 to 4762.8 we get 2.00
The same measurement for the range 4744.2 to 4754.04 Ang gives 2.25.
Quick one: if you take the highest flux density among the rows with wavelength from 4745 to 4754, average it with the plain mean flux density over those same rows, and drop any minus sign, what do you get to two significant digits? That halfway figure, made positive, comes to 4.9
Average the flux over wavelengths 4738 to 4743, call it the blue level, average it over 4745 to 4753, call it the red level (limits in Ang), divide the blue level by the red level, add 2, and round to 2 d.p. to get 2.53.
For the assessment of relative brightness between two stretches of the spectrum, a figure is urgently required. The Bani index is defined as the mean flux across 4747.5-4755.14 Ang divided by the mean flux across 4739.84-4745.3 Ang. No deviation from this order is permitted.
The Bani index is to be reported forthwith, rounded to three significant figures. 1.47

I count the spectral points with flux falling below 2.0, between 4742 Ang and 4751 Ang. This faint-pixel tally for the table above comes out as 0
